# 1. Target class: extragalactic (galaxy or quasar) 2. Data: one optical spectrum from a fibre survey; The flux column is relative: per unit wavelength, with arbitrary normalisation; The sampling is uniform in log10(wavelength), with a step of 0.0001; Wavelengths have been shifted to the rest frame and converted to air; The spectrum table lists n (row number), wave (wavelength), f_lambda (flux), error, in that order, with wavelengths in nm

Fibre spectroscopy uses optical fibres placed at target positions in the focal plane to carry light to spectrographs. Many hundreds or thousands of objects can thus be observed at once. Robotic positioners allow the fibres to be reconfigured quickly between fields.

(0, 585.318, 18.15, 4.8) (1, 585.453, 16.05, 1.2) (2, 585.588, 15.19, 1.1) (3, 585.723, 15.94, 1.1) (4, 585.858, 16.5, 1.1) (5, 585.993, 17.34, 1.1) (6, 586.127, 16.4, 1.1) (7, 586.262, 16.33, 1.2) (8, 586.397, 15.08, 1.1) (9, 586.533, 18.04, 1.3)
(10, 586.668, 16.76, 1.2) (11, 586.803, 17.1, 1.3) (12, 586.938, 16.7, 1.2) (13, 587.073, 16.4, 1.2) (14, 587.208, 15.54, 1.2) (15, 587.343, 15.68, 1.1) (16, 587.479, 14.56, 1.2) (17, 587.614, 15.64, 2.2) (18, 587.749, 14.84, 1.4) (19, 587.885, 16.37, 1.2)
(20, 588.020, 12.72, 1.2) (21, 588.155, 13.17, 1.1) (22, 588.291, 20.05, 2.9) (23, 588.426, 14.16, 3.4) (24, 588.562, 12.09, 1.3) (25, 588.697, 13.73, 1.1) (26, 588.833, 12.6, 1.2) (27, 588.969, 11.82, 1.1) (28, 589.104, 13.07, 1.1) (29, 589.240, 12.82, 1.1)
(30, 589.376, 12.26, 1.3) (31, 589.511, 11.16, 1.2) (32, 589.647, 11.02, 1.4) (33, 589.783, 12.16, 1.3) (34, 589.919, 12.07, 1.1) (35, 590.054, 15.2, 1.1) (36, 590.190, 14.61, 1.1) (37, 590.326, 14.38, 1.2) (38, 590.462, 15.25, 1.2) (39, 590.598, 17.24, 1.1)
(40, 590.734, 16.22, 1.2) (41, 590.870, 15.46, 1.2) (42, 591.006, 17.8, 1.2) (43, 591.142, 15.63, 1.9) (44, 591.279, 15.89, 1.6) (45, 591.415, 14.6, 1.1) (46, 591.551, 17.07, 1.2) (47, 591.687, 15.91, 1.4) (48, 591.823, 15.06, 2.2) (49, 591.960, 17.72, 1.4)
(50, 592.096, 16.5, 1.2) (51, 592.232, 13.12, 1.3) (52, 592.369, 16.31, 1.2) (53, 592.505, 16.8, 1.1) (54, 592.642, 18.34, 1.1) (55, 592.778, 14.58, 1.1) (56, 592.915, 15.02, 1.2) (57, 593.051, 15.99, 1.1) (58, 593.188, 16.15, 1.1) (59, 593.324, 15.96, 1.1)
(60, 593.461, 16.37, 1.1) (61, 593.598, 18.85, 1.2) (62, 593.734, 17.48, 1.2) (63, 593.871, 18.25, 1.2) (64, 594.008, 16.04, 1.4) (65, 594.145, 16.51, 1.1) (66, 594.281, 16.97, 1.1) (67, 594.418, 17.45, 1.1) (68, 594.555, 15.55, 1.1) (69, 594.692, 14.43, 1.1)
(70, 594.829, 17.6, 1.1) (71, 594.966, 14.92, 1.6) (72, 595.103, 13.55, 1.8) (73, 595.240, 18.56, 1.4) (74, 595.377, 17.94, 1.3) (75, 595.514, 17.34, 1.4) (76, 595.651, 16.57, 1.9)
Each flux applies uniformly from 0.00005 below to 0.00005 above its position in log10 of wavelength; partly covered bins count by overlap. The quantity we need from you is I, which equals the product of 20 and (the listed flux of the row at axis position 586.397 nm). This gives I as 302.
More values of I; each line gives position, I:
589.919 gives 241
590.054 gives 304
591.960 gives 354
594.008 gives 321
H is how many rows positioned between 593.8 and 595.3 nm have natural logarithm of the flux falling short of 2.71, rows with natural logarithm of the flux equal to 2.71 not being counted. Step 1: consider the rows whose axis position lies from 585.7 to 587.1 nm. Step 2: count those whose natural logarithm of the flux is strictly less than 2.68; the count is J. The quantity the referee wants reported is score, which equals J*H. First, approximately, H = 3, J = 0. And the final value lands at 0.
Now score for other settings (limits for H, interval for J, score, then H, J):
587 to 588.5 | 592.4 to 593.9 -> 5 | 5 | 1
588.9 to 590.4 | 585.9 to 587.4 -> 0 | 10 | 0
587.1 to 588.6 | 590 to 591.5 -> 6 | 6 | 1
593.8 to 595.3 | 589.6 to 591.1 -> 12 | 3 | 4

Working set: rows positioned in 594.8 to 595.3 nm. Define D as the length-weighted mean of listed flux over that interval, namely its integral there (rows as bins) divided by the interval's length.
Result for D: 16.0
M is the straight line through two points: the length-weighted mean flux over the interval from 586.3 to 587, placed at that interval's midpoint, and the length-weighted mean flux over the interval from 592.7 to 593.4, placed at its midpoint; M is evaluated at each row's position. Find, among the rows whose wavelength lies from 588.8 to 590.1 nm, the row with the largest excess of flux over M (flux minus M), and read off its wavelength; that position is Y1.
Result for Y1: 590.054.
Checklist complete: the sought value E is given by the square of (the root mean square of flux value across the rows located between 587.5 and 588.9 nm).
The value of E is 216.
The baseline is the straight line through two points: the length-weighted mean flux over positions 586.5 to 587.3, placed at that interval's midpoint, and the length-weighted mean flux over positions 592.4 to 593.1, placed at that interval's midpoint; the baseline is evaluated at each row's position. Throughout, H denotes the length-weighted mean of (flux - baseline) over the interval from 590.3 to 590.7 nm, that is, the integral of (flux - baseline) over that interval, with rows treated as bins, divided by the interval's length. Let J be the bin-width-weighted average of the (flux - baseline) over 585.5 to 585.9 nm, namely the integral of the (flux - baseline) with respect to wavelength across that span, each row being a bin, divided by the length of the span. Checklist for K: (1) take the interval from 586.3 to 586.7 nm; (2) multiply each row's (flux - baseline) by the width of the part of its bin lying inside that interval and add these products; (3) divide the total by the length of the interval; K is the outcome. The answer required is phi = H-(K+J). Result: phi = 0.5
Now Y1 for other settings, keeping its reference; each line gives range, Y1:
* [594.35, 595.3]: 595.240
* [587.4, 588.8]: 588.291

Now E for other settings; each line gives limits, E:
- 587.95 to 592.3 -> 214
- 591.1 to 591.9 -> 247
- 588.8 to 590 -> 147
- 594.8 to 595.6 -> 280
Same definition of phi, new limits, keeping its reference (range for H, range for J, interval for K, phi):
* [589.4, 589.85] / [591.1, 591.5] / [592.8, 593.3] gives -3.6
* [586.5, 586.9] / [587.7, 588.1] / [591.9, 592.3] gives 3.0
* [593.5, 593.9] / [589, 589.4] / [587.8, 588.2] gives 8.2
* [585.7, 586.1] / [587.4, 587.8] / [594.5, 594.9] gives 1.6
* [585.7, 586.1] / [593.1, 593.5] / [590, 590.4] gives 1.5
